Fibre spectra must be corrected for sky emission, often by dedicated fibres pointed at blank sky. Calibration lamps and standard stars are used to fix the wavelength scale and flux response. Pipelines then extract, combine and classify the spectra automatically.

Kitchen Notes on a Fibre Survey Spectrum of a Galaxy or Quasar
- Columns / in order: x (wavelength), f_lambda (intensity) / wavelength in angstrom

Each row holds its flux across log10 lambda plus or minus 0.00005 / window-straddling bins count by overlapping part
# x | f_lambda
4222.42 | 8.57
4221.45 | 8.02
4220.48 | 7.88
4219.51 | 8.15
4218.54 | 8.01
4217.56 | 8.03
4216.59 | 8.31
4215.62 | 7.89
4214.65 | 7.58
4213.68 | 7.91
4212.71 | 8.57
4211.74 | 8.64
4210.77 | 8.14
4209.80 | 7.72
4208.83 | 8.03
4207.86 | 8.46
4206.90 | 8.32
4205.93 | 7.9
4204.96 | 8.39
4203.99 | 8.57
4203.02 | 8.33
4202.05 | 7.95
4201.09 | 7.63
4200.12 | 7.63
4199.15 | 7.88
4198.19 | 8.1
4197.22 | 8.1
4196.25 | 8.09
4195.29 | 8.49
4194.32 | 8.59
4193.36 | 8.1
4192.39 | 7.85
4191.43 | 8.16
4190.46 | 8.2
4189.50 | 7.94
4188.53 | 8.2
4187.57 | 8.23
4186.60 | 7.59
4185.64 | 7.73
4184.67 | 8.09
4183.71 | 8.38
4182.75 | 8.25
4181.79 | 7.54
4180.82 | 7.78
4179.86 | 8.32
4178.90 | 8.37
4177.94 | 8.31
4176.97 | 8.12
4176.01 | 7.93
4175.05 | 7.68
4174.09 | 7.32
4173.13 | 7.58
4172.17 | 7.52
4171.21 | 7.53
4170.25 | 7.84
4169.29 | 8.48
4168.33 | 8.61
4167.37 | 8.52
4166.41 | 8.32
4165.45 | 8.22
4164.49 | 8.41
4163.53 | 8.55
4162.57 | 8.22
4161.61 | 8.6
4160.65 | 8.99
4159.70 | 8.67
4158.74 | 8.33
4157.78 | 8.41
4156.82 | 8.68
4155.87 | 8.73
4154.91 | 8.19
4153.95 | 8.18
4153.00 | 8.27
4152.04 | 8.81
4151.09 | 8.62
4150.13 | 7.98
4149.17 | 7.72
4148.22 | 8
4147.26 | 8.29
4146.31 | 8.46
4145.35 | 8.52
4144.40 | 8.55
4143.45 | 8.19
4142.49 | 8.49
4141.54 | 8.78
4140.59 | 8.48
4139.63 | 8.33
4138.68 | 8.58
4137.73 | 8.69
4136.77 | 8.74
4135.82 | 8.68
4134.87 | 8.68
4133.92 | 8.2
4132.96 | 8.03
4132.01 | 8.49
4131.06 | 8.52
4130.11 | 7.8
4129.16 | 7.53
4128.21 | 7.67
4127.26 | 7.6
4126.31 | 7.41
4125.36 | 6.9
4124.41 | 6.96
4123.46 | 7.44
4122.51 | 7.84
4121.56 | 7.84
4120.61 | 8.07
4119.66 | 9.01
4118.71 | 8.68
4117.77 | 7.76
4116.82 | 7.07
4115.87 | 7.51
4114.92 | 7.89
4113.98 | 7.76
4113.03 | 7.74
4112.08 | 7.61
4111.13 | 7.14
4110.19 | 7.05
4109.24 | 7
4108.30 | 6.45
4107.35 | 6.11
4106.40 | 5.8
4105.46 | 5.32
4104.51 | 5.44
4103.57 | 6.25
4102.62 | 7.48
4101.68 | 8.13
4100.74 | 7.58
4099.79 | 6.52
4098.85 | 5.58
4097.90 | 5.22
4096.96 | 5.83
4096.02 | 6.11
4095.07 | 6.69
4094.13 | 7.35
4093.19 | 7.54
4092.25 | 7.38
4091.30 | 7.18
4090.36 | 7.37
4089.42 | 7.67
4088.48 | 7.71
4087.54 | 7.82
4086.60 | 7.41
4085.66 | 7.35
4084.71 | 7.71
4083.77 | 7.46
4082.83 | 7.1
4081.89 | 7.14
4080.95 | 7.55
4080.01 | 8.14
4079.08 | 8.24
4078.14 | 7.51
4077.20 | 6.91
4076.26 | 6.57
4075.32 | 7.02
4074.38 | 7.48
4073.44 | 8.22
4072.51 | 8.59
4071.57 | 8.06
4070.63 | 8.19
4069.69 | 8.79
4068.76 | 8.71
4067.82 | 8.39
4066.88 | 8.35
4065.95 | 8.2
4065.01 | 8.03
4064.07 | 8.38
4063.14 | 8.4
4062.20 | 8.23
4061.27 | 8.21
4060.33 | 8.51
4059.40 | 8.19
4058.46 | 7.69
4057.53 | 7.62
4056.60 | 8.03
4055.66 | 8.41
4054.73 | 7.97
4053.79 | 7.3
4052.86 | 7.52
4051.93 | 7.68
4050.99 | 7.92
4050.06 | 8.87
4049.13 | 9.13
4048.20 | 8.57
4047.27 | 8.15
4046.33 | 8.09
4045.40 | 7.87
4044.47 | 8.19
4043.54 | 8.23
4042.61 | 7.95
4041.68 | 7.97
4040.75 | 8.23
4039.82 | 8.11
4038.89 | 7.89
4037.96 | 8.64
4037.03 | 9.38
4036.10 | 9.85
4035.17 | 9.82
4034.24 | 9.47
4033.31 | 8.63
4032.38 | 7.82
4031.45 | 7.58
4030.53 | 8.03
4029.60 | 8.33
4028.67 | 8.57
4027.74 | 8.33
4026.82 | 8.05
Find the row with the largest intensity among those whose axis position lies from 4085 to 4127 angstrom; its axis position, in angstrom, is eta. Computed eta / 4119.66 angstrom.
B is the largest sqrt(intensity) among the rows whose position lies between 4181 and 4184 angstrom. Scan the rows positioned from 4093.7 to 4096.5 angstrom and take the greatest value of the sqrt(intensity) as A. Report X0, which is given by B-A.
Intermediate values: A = 2.71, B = 2.89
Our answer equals 0.18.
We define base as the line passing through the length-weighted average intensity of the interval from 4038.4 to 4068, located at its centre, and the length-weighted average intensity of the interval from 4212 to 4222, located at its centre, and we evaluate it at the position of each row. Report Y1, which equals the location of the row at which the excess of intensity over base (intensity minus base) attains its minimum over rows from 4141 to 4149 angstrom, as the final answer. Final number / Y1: 4148.22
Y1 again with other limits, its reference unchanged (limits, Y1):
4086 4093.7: 4091.30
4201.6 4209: 4205.93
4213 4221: 4214.65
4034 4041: 4038.89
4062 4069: 4065.01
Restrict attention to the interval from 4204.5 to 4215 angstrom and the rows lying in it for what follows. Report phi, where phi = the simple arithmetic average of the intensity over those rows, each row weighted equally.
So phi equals 8.15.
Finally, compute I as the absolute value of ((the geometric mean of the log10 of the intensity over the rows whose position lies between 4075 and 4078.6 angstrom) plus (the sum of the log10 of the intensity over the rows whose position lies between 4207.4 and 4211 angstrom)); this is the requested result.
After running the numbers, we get 4.5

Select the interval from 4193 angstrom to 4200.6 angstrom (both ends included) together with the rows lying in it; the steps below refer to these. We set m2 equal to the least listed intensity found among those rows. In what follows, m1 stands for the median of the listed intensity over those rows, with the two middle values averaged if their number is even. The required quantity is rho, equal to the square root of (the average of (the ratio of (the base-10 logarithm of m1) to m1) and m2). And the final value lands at 1.97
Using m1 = 8.1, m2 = 7.63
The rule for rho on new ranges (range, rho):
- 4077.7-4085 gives 1.90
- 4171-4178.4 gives 1.93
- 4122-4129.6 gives 1.87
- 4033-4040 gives 2.00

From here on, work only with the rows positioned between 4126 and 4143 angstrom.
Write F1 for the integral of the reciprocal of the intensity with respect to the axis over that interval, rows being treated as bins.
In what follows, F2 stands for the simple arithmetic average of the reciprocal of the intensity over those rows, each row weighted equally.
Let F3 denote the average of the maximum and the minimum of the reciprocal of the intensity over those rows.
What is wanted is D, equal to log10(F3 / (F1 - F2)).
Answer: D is -1.19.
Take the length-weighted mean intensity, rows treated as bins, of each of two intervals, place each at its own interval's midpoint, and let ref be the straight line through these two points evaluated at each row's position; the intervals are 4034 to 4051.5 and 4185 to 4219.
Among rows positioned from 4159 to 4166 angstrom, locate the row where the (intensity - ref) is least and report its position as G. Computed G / 4162.57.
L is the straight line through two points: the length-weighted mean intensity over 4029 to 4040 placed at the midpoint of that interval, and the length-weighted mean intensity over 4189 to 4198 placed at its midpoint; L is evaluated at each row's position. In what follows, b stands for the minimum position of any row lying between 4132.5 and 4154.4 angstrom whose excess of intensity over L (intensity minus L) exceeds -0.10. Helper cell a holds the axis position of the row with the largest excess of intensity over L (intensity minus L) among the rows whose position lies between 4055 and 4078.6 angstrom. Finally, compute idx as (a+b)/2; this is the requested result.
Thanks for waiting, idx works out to 4102.3 angstrom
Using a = 4069.69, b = 4134.87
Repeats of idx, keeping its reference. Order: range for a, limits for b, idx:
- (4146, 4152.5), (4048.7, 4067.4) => 4100.6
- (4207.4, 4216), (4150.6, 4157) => 4181.4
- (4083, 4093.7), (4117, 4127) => 4103.1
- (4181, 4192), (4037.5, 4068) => 4110.8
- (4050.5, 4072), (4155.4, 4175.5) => 4112.8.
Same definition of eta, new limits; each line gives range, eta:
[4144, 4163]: 4160.65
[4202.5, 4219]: 4211.74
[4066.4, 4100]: 4069.69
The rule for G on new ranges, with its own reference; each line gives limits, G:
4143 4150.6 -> 4149.17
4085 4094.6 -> 4091.30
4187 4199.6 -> 4192.39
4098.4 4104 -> 4098.85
